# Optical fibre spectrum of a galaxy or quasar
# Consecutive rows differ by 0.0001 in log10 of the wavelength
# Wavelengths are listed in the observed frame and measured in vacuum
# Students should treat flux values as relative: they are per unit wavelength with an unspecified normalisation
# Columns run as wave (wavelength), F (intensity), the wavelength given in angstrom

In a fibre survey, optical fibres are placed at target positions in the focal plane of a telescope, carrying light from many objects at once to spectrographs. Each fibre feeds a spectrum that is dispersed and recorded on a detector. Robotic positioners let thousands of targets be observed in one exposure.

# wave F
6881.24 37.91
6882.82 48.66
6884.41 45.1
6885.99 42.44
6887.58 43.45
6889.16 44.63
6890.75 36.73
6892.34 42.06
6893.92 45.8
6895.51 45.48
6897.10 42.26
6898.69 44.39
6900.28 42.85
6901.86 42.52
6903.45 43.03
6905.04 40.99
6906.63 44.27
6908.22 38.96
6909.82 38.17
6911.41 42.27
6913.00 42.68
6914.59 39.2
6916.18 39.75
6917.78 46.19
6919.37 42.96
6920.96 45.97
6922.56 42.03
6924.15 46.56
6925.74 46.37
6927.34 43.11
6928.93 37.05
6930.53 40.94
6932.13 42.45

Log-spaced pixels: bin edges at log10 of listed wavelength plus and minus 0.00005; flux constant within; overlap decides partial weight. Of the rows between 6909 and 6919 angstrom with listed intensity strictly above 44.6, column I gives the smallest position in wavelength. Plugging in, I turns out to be 6917.78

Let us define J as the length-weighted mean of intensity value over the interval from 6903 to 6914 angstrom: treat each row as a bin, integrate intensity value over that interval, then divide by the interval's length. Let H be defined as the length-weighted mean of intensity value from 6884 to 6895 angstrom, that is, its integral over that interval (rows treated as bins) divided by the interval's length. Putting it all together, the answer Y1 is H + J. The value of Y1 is 84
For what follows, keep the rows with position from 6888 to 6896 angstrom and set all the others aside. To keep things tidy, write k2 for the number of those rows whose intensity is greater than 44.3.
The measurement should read 3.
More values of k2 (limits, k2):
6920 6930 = 3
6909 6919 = 1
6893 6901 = 3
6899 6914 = 0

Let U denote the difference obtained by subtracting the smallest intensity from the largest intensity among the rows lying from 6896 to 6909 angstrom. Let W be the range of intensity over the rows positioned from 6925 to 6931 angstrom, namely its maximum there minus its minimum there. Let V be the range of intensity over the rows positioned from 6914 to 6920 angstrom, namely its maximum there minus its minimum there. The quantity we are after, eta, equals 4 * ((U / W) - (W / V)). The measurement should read -3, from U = 5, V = 7.0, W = 9.3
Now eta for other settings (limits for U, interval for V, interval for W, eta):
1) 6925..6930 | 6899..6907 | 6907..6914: 3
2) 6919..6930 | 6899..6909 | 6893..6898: 8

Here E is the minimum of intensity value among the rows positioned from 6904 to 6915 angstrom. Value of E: 38.17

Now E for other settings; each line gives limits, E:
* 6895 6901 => 42.26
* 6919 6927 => 42.03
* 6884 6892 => 36.73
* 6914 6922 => 39.2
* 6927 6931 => 37.05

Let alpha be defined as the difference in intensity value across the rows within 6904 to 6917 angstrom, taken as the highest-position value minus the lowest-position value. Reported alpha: -1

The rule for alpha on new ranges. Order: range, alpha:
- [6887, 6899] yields 1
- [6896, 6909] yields -3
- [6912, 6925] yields 4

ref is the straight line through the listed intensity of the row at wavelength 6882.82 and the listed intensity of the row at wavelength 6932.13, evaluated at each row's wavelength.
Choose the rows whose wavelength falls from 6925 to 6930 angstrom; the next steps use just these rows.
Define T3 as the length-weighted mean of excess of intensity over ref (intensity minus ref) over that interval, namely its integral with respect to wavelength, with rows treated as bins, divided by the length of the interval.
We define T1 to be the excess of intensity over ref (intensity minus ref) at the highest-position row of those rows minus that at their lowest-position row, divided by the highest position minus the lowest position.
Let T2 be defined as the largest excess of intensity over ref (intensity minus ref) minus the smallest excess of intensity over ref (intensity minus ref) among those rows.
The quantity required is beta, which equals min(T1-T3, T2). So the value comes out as -1.8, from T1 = -2.80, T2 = 9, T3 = -1.0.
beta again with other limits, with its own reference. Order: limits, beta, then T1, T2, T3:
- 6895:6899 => 2.8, -0.22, 3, -3.0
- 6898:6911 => 3.6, -0.43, 6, -4.0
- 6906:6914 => 4.0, -0.12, 6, -4.1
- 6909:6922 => 3.2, 0.83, 9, -2.4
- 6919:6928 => -0.9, 0.14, 5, 1.1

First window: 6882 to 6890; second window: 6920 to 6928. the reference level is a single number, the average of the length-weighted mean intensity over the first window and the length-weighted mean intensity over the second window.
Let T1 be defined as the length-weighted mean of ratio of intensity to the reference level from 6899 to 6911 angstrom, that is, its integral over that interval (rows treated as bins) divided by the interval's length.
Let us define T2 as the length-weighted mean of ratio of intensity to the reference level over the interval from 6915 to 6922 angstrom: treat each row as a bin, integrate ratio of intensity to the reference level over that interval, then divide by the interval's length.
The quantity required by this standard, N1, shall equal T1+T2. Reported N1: 1.899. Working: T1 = 0.930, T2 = 0.97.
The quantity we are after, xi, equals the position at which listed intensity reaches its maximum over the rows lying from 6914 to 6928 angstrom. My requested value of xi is 6924.15 angstrom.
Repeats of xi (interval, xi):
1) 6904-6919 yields 6917.78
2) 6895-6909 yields 6895.51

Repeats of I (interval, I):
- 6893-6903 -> 6893.92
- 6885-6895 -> 6889.16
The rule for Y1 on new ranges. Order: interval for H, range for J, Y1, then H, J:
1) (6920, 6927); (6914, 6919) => 87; 45.0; 41.9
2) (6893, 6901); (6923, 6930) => 87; 44.1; 43.1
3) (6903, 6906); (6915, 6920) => 85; 42.0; 42.7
